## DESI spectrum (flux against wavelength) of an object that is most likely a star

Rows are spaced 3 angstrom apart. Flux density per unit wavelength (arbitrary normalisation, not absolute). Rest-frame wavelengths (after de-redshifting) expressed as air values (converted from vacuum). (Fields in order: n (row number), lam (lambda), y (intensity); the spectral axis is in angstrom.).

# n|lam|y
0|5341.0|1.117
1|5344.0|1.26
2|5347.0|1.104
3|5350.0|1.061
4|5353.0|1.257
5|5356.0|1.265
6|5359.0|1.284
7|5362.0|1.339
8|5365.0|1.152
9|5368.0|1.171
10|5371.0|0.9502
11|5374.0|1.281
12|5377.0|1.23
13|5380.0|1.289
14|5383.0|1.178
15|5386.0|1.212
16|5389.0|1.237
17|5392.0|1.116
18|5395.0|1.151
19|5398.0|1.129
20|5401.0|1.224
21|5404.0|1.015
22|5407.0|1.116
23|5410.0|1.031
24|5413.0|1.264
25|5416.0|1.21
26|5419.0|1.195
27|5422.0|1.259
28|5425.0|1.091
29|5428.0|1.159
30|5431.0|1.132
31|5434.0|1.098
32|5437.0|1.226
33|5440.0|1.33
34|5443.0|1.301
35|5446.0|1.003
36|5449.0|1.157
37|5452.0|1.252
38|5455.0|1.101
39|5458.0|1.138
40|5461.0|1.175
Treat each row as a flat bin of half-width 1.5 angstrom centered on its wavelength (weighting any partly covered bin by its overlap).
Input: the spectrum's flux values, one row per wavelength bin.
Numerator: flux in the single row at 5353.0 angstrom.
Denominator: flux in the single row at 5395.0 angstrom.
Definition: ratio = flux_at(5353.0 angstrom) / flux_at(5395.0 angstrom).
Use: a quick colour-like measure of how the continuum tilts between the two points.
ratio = 1.09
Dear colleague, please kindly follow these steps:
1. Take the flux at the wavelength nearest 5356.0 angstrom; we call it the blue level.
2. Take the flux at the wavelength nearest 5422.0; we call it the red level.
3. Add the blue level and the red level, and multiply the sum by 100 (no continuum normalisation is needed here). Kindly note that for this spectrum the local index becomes 252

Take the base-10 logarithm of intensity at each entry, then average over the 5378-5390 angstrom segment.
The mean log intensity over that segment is 0.09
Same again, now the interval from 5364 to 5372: 0.04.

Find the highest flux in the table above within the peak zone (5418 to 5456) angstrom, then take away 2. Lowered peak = -0.670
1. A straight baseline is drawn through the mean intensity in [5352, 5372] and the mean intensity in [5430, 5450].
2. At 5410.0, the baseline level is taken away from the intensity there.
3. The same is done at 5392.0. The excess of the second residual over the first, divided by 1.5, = 0.05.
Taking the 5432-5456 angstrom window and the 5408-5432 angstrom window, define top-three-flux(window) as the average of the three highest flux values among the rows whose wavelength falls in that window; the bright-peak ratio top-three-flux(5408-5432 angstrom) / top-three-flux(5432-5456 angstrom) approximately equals 0.96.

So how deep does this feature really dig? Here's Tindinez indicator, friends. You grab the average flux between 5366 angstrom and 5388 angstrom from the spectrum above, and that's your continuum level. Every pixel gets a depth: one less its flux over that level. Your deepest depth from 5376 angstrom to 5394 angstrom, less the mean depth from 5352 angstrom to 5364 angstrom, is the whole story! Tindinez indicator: 0.14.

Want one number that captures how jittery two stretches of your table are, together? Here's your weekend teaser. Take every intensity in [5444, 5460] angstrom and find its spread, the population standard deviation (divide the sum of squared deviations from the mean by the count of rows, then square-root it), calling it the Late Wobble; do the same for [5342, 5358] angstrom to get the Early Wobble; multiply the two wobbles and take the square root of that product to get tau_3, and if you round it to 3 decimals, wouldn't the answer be 0.085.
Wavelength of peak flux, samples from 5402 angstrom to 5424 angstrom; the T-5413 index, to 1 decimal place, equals 5413.0 angstrom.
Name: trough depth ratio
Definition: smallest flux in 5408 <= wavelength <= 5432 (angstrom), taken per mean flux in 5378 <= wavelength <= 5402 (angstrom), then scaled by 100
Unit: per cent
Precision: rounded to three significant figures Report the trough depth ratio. 86.5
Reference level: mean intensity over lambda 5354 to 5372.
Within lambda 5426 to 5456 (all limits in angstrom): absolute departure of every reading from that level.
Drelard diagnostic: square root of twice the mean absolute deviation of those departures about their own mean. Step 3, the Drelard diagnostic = 0.282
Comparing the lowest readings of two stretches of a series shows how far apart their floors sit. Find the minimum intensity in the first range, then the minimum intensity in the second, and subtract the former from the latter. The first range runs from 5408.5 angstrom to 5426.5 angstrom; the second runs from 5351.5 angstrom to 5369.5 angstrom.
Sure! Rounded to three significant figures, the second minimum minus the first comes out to 0.121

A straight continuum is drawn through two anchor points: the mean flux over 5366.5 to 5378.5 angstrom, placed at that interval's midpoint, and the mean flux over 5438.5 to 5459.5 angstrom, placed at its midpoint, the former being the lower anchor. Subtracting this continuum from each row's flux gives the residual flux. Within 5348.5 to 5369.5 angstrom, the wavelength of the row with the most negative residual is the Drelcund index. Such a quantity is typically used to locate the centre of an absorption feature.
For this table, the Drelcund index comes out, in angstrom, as 5350.0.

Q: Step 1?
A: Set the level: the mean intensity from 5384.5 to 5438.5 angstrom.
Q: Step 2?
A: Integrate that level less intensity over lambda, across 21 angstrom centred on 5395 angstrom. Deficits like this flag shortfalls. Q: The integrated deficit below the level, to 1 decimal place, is 0.1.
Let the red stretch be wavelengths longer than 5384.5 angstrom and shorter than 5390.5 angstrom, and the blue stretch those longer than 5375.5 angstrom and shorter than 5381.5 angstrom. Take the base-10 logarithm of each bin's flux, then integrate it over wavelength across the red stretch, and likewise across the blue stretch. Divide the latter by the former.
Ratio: 1.14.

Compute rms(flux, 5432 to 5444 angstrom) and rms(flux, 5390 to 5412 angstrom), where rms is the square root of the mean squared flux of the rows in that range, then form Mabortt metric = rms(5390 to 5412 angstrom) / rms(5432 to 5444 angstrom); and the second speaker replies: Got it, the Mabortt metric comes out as 0.90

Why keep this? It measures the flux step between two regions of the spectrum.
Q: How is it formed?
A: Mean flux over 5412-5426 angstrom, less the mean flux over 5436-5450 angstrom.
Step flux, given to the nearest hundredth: 0.00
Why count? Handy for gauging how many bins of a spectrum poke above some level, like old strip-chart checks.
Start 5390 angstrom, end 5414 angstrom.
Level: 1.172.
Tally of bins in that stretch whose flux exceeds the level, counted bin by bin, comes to 2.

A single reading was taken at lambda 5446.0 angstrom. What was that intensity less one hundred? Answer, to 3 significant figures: -99.0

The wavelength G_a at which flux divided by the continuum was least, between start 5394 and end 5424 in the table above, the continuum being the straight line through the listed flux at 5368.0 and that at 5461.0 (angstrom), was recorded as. 5404.0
